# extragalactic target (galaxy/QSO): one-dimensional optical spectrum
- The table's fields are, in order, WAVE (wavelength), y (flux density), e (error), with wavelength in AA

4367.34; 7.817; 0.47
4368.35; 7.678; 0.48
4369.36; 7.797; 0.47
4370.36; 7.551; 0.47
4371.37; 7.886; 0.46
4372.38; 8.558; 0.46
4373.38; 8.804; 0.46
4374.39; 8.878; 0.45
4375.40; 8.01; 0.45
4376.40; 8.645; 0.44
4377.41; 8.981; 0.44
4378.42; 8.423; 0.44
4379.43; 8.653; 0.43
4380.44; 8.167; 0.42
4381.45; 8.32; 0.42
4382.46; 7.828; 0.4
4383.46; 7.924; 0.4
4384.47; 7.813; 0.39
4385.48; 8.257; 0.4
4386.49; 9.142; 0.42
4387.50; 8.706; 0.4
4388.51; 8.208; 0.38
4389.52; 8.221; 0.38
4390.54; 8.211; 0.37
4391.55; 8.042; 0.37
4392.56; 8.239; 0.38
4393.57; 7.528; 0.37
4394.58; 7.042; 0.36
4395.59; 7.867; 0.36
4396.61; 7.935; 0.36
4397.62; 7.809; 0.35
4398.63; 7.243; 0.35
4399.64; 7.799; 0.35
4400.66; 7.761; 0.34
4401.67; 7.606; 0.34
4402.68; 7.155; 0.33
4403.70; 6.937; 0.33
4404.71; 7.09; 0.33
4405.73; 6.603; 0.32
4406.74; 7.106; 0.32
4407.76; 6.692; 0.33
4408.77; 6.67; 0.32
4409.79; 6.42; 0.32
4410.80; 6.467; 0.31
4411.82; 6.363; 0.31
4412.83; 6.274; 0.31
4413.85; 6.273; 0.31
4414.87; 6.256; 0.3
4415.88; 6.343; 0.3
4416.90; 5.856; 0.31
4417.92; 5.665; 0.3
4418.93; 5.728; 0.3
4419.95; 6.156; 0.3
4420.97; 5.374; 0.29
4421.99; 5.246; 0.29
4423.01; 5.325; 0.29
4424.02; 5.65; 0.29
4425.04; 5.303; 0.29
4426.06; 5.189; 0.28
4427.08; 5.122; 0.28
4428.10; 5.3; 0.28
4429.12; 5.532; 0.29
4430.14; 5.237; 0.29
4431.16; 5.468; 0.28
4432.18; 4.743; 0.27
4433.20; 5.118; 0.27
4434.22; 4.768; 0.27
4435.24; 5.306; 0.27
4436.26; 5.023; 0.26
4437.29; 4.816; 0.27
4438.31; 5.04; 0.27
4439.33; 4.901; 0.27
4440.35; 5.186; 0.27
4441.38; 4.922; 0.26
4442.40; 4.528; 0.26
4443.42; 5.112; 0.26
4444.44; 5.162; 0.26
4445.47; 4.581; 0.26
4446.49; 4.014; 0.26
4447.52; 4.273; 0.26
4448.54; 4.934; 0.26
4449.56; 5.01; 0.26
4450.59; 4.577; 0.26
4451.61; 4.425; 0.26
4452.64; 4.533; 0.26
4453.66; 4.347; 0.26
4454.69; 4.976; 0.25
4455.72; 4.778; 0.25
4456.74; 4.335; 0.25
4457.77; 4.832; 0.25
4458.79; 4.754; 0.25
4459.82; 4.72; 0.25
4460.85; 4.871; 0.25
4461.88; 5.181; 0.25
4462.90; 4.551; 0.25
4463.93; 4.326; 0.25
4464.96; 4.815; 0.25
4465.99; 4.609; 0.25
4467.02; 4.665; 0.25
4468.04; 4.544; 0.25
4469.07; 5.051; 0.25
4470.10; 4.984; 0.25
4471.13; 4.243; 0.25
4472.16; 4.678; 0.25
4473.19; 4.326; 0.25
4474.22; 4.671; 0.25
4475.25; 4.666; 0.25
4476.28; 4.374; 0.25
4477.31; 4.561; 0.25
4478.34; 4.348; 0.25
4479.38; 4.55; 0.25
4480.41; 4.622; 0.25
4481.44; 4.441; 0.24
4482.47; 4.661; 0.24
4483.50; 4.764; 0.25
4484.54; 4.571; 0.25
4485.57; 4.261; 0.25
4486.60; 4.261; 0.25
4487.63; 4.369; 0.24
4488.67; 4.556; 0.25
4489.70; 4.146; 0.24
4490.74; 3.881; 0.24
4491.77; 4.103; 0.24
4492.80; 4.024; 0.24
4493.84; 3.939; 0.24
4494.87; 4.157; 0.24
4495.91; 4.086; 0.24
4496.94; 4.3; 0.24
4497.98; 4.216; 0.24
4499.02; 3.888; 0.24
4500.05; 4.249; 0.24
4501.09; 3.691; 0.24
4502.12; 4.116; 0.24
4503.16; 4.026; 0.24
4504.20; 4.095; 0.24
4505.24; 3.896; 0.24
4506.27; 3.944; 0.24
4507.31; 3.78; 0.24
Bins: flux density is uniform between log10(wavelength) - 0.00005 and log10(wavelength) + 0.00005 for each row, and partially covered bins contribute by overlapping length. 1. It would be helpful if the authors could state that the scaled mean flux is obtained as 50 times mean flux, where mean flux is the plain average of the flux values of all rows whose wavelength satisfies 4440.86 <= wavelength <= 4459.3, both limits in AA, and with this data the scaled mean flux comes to 234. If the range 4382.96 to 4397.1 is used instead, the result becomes 404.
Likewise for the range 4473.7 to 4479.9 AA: 226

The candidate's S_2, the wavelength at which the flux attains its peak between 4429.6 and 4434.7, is 4431.16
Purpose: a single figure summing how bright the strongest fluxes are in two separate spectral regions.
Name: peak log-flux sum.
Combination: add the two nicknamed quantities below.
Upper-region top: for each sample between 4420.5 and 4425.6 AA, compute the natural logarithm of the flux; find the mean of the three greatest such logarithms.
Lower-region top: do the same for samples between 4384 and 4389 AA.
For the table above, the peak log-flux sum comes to 3.9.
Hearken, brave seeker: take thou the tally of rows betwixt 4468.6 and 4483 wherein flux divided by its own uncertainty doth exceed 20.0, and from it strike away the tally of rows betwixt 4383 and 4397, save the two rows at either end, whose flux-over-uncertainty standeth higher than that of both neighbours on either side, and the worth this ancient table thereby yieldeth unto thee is -1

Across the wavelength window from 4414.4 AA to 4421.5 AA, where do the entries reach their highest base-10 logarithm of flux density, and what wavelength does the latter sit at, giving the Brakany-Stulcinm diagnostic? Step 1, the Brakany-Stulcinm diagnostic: 4415.88 AA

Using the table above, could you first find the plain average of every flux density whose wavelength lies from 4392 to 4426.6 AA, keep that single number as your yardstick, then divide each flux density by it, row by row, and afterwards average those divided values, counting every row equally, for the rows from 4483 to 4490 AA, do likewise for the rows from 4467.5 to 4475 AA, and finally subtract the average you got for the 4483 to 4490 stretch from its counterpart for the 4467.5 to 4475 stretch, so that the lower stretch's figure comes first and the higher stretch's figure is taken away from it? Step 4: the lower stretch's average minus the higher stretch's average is 0.034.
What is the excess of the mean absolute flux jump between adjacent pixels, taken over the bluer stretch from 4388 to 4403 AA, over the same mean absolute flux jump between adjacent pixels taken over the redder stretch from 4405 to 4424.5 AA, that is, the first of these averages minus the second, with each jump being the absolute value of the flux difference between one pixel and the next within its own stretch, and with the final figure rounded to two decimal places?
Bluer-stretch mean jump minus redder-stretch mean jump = 0.09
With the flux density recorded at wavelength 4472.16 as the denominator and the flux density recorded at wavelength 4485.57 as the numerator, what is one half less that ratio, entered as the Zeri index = -0.41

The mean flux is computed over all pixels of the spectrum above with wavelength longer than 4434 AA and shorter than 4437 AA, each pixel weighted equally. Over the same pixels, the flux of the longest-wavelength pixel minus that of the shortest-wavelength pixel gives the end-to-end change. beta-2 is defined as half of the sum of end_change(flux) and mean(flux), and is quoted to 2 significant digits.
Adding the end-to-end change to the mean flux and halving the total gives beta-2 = 2.6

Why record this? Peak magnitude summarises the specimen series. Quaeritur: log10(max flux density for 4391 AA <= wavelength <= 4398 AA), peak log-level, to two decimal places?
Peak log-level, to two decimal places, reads 0.92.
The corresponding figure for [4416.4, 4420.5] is 0.79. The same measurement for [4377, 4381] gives 0.95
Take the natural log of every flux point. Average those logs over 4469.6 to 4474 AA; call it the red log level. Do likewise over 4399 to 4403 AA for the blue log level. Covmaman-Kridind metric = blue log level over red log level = 1.34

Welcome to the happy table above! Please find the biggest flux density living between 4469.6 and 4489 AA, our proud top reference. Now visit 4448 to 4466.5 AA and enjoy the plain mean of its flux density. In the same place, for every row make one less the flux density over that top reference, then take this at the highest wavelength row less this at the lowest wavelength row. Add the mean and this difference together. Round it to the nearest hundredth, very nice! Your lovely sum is 4.76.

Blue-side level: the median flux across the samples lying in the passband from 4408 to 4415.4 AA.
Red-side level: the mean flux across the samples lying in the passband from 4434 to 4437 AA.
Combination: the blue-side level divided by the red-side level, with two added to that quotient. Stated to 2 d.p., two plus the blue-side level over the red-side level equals 3.26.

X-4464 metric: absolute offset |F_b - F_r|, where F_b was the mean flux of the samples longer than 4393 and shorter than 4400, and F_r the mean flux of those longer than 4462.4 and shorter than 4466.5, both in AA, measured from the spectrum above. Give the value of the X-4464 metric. 3.0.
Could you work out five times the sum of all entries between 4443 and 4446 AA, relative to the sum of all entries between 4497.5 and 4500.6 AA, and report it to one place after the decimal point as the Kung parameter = 6.0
